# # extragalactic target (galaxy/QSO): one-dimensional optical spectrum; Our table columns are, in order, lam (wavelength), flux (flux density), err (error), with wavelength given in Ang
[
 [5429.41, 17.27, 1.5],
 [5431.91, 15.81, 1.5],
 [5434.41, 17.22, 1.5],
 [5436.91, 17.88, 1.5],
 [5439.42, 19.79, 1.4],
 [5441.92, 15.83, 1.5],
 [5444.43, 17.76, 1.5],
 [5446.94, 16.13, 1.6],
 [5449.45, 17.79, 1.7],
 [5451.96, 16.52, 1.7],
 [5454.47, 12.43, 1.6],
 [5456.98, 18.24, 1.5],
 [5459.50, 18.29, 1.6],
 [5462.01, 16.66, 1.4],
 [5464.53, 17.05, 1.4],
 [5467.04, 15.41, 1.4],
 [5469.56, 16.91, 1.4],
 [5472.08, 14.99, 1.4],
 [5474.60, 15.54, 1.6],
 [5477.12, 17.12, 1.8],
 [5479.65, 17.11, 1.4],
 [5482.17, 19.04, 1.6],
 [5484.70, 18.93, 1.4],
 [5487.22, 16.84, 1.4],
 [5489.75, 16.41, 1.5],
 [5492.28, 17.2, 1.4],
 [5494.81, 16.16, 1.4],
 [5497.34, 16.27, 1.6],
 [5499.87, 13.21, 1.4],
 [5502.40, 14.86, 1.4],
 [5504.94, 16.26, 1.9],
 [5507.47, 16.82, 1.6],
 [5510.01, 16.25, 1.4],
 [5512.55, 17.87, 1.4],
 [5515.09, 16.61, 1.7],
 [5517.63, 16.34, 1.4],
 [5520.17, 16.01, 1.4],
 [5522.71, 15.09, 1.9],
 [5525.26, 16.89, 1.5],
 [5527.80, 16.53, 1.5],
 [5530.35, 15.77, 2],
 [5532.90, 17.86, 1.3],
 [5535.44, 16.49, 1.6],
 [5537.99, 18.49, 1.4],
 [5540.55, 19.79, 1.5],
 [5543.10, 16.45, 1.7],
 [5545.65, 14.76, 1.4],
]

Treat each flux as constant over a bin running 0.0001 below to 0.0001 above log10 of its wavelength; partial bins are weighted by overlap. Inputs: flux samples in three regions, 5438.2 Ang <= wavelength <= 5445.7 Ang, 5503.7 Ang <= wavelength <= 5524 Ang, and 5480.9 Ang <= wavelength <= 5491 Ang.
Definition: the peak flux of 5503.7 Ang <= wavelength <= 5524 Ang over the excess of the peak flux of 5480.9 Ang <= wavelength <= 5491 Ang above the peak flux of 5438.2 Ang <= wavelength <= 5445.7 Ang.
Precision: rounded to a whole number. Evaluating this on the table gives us -24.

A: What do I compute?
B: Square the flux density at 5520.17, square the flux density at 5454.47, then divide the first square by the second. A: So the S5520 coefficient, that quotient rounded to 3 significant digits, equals 1.66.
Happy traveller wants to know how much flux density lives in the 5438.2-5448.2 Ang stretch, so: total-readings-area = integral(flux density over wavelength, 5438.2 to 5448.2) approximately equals 174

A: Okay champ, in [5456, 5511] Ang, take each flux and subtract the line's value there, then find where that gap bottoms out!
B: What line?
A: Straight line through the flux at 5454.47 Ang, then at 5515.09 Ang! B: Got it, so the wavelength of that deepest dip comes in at 5499.87 Ang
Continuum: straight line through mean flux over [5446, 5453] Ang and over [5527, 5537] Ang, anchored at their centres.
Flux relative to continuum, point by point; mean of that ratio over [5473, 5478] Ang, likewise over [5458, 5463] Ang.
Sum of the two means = 2.01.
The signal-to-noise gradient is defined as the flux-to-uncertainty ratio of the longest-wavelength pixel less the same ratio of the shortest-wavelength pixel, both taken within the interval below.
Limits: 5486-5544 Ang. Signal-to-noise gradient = -2.4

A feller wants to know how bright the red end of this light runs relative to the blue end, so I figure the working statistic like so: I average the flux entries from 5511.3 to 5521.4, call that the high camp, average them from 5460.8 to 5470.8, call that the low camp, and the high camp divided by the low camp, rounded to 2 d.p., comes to 1.01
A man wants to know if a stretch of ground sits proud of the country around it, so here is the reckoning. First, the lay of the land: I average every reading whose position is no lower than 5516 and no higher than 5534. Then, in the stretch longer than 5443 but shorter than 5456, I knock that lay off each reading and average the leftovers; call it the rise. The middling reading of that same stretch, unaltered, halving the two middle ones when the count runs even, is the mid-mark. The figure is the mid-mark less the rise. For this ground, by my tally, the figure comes 16.7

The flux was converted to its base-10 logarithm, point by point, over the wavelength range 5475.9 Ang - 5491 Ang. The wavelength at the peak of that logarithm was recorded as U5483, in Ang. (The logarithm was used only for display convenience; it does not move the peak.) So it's 5482.17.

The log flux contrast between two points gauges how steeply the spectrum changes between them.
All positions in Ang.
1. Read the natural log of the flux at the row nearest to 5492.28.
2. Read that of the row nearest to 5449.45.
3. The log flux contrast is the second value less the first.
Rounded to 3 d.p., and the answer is 0.034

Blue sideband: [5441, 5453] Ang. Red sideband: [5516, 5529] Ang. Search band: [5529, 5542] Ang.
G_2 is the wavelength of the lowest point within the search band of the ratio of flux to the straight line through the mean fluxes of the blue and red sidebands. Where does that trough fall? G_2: 5530.35 Ang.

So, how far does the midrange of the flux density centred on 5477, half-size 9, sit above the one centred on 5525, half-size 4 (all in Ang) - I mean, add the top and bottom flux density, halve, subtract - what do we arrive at 1.0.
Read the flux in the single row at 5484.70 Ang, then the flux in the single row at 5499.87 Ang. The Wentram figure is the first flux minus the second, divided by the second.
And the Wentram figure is 0.43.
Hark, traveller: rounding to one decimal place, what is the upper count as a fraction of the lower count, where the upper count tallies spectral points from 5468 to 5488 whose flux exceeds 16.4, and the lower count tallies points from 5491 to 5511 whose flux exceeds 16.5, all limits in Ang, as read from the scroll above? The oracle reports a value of 3.0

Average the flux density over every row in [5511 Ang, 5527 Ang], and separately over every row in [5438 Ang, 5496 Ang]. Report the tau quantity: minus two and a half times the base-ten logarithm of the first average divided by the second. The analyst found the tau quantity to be 0.027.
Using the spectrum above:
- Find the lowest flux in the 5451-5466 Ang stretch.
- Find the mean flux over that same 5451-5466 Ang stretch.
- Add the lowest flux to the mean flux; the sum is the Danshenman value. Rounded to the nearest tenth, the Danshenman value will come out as 29.0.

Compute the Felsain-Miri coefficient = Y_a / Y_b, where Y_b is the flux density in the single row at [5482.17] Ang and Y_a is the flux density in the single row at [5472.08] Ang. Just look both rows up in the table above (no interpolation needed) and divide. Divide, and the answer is 0.79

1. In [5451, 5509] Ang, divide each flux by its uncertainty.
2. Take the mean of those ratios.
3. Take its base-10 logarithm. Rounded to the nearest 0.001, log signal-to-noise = 1.040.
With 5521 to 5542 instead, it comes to 1.044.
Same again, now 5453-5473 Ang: 1.047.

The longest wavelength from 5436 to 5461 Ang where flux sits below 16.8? 5454.47 Ang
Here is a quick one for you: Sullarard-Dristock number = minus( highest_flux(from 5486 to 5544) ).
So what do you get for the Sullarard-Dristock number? -19.8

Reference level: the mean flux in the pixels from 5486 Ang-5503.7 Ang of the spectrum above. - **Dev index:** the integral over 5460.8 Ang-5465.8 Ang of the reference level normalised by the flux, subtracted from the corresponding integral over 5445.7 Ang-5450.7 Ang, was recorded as 0.0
